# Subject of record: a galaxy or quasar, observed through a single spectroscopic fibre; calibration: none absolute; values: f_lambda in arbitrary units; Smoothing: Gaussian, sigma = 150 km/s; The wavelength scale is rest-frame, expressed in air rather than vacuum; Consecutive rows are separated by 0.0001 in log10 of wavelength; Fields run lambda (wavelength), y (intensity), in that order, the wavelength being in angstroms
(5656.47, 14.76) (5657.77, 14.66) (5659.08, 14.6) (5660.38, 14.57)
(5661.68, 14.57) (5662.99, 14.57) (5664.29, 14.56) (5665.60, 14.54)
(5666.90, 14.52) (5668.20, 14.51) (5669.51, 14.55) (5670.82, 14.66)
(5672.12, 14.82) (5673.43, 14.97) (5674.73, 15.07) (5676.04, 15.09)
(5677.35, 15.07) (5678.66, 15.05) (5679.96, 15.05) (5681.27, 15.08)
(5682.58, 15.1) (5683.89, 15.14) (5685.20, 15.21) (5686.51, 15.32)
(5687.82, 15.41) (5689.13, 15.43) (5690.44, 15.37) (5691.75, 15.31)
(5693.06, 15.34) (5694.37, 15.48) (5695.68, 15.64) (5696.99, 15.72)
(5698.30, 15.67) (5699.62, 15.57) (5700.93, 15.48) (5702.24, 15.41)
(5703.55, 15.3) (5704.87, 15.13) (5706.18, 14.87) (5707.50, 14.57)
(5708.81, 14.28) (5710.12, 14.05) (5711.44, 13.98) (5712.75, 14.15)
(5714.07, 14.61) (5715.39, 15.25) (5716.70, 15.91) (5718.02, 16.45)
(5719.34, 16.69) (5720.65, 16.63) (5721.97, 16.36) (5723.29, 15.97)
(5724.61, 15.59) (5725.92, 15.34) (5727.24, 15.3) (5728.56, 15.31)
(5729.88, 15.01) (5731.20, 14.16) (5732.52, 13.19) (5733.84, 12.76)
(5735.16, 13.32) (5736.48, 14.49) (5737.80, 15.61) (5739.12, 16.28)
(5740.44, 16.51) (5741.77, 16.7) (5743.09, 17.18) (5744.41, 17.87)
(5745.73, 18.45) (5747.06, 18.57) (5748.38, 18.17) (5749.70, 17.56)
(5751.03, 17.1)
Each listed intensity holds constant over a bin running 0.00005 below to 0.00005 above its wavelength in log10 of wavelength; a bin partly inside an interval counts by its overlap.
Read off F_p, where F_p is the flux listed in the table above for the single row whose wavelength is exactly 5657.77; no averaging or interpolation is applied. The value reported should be 14.66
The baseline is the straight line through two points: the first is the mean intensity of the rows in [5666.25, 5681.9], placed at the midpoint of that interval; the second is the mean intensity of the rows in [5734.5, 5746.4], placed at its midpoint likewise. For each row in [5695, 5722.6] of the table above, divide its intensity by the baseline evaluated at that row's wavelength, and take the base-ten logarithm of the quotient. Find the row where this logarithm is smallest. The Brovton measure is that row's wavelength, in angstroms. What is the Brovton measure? 5711.44 angstroms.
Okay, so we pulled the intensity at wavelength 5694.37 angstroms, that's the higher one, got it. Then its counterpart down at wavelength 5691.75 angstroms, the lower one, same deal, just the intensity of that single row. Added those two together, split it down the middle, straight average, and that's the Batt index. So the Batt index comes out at 15.4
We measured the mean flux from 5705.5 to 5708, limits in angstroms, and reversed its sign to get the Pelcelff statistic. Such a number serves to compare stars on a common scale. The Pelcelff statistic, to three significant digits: -14.7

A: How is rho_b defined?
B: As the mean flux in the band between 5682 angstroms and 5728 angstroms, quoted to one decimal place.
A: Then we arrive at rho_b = 15.3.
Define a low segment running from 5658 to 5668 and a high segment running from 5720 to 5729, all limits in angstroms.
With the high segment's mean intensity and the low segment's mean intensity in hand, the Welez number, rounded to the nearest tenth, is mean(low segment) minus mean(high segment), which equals -1.2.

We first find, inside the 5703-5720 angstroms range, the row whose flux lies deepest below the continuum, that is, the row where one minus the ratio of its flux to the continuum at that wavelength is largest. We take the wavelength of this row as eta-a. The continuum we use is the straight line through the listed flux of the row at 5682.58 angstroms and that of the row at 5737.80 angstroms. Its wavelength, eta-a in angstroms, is 5711.44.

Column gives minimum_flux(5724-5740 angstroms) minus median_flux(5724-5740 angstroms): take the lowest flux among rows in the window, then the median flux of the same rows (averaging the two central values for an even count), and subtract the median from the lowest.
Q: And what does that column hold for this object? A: -2.4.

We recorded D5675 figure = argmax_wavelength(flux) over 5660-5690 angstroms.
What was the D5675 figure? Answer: 5689.13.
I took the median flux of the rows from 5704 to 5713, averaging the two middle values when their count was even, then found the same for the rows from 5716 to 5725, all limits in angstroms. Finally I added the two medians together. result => 30.6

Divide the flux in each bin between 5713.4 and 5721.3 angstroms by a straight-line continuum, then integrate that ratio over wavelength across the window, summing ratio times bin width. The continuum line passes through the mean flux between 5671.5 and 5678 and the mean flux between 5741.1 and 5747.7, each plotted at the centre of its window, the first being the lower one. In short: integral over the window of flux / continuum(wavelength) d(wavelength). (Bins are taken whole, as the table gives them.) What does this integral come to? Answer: 7.5 angstroms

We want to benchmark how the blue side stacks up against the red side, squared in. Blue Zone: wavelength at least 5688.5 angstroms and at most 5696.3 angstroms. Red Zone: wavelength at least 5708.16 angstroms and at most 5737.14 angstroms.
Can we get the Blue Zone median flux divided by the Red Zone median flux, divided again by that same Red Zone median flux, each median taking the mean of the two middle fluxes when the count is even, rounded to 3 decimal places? 0.067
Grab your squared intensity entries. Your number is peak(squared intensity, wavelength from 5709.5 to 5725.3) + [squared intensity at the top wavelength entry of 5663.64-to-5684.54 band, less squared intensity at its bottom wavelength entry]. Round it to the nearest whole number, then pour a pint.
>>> 296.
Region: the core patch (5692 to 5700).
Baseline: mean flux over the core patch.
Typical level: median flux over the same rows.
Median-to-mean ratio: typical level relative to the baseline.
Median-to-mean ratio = 1.00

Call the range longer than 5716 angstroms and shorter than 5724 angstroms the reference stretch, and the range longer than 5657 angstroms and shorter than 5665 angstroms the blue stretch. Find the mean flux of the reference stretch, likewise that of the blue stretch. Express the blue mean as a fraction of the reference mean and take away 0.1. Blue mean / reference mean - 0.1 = 0.793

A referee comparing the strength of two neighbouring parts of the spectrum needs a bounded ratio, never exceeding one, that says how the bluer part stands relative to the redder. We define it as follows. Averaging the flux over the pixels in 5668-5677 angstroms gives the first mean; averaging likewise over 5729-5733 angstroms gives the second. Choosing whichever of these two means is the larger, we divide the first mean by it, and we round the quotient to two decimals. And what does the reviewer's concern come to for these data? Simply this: 1.00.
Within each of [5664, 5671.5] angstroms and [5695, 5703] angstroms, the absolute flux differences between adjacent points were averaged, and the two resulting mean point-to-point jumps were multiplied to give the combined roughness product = 0.003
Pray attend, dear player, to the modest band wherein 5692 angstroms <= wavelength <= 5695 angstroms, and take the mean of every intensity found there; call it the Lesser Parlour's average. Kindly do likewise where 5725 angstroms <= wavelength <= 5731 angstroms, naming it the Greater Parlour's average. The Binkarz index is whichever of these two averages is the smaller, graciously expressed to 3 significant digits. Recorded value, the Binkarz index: 15.2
